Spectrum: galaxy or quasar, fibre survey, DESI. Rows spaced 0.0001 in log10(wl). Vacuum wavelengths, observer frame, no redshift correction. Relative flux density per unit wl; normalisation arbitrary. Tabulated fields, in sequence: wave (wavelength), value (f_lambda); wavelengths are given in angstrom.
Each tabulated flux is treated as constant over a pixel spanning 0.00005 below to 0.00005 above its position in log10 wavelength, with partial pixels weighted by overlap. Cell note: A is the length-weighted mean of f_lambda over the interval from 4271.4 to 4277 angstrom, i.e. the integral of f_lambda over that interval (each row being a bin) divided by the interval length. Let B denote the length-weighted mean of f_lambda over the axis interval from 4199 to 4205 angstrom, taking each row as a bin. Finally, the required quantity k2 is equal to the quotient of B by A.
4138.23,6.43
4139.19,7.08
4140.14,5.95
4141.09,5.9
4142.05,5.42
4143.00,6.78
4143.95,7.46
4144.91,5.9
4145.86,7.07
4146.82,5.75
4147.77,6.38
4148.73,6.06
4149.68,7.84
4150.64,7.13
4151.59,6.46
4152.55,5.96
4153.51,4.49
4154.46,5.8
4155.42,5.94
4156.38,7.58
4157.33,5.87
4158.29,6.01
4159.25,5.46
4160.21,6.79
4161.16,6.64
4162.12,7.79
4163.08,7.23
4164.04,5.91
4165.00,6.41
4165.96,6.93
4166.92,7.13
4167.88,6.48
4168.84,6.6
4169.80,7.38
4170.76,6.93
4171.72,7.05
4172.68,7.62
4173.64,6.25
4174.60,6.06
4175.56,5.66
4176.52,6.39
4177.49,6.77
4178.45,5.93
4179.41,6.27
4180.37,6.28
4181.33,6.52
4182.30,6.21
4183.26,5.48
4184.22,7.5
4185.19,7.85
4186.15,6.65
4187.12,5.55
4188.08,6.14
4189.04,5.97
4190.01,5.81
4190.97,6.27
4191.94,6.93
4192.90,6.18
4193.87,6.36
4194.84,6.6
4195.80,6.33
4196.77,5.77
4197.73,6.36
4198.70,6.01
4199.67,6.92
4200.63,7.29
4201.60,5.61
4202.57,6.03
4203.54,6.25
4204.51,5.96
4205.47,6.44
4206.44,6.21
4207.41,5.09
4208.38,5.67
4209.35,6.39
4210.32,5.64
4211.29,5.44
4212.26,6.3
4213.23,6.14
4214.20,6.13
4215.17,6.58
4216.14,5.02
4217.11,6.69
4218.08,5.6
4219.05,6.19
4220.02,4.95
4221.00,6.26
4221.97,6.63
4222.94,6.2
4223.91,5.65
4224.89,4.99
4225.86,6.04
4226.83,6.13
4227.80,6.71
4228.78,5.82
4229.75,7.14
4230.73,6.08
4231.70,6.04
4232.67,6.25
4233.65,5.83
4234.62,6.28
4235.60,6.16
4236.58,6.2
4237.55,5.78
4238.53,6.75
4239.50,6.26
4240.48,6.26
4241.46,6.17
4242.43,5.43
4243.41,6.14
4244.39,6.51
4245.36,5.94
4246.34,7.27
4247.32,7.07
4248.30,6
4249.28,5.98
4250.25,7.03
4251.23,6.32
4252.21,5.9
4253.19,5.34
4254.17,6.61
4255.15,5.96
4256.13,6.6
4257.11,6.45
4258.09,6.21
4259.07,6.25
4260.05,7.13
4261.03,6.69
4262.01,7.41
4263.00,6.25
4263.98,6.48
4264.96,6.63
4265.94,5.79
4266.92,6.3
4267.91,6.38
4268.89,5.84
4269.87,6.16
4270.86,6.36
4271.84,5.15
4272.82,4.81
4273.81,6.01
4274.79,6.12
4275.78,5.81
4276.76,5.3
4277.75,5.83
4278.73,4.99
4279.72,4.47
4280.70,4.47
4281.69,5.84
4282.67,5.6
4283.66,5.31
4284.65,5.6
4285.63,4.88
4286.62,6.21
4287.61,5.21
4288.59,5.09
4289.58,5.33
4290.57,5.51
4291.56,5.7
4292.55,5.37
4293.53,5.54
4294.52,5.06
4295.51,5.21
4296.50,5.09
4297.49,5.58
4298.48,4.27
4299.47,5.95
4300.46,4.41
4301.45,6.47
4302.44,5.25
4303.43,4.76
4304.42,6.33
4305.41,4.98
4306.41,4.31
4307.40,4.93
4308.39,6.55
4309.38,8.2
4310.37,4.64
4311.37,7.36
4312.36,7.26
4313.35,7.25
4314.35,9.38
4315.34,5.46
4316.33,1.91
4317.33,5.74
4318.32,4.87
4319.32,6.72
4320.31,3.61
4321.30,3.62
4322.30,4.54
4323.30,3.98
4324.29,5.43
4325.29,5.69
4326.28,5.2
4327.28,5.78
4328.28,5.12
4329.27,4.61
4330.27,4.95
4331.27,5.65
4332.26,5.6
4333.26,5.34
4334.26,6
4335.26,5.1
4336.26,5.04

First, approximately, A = 5.5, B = 6.34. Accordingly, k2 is 1.14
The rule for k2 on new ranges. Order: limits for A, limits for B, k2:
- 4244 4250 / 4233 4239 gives 0.95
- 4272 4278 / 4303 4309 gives 0.96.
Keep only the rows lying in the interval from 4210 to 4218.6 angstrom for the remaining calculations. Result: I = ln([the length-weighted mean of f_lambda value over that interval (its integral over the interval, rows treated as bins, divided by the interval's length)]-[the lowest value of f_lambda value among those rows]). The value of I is -0.06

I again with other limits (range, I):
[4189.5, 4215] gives 0.07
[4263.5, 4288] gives 0.18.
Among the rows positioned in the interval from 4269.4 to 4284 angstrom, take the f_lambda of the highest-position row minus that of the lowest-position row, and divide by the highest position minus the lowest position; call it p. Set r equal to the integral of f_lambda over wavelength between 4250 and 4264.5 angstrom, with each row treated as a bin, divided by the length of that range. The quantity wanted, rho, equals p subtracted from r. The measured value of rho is 6.5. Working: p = -0.06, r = 6.4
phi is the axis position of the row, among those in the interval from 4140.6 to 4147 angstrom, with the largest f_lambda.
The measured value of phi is 4143.95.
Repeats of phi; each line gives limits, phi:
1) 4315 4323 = 4319.32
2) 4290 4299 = 4291.56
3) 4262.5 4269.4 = 4264.96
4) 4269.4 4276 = 4270.86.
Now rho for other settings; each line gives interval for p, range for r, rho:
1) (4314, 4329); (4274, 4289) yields 5.7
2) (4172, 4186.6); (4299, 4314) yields 6.0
